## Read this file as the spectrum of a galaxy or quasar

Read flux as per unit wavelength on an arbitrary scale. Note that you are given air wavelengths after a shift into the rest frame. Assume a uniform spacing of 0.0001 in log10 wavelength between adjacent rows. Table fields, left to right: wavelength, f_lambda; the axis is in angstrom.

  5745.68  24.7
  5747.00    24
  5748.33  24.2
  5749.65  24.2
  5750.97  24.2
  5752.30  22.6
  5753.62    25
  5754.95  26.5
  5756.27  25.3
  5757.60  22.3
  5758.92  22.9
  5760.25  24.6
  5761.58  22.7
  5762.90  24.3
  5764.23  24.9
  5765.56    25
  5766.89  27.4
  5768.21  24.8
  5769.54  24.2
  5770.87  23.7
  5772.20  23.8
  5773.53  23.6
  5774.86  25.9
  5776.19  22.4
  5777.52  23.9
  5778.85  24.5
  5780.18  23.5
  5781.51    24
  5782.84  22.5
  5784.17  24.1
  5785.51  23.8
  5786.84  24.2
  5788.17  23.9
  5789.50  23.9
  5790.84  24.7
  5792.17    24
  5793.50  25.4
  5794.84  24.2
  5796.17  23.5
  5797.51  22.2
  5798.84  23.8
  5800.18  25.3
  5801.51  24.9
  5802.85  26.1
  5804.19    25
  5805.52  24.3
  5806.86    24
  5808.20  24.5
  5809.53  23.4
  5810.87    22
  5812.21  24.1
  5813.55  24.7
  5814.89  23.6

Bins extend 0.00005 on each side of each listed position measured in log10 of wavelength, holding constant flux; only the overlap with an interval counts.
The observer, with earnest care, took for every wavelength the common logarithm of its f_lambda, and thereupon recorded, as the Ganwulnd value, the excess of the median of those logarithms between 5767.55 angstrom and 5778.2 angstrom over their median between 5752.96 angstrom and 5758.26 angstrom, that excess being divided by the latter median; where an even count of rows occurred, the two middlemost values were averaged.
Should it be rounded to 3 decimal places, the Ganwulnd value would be -0.016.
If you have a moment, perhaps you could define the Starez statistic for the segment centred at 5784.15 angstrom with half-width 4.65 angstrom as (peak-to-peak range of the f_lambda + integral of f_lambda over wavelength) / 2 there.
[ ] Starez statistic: 111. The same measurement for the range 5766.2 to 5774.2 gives 100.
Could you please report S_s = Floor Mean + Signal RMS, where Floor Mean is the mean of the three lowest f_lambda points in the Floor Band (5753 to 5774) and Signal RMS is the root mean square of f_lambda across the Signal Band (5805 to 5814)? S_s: 46.5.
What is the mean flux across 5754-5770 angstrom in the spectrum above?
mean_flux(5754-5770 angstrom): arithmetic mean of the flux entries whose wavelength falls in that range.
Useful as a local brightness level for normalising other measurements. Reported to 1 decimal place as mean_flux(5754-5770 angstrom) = 24.6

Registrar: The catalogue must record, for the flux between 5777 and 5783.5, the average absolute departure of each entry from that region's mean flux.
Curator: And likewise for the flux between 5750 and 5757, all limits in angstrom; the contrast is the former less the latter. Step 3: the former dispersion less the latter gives -0.51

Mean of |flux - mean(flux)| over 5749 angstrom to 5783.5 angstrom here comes 0.94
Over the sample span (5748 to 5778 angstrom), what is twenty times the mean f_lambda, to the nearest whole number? 486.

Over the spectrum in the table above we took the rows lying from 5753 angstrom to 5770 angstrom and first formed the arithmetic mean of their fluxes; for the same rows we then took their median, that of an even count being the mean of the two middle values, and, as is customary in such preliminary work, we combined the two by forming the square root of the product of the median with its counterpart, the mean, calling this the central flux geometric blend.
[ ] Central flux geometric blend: 24.7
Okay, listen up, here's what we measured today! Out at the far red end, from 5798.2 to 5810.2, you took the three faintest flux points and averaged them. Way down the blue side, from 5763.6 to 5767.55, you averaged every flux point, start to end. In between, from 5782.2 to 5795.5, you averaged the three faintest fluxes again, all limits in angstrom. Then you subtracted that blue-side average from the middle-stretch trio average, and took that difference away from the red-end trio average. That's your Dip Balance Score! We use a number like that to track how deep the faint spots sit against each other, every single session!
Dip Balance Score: 26.1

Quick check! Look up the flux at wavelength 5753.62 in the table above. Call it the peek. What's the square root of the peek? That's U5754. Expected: 5.00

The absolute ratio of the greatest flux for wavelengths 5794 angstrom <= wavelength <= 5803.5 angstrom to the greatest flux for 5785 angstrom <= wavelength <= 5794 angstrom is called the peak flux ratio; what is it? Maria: 1.03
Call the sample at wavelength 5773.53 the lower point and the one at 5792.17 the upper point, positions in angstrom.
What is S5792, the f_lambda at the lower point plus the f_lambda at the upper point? 47.6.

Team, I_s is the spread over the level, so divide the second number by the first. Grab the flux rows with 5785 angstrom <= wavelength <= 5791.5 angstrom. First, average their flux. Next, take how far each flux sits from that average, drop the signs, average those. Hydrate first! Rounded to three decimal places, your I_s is 0.012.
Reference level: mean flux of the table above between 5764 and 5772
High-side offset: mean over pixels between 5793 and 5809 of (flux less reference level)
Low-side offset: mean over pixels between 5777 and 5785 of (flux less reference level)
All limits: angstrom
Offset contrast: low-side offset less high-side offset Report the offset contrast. -0.7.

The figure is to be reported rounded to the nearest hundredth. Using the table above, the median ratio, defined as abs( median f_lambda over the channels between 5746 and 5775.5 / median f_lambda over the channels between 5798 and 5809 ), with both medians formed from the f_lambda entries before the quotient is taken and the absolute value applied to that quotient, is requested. 0.98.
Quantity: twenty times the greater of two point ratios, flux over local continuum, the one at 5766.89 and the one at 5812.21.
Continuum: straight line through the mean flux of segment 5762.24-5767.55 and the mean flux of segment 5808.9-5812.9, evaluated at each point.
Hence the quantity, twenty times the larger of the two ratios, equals 21.7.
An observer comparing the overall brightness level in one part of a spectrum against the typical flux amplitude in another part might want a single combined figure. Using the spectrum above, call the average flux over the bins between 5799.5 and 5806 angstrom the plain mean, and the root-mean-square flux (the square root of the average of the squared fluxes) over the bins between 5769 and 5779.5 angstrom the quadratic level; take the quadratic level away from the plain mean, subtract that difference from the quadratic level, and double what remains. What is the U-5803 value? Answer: 45.8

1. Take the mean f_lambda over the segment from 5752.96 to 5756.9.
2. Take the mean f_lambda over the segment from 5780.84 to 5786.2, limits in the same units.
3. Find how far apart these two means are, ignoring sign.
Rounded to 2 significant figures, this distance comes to 2.0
